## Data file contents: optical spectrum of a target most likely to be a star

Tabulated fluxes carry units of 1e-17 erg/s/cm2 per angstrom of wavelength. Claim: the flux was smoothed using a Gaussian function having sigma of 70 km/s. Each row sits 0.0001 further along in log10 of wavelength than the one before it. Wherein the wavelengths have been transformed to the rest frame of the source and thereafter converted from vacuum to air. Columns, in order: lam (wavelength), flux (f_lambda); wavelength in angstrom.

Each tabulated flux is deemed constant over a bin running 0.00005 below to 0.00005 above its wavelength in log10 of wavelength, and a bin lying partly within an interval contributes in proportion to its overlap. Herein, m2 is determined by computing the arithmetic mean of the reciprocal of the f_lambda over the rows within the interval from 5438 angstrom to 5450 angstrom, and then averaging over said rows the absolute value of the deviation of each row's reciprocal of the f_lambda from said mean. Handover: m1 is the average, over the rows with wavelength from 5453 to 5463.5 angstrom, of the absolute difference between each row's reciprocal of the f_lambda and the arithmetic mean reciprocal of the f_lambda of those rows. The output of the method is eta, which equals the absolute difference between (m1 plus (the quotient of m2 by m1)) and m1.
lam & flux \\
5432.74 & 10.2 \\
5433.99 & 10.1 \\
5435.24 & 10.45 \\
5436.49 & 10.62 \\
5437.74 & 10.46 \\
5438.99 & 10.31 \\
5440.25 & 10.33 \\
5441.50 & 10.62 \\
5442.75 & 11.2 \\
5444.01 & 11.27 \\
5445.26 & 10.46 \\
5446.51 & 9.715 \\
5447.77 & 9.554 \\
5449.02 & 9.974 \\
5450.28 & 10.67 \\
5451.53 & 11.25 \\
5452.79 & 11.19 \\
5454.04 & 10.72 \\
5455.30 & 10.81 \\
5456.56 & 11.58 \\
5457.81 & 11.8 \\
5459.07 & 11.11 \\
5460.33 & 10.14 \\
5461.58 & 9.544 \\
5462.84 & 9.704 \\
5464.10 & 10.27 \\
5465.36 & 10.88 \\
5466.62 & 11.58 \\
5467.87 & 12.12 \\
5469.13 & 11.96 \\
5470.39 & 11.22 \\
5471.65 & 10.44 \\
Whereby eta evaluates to 0.7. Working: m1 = 0.006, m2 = 0.0041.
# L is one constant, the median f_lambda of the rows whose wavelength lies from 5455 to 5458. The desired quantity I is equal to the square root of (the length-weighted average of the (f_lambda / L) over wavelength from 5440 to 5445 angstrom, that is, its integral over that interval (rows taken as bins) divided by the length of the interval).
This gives 0.97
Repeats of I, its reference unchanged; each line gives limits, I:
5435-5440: 0.95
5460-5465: 0.93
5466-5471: 1.01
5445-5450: 0.93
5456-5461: 0.98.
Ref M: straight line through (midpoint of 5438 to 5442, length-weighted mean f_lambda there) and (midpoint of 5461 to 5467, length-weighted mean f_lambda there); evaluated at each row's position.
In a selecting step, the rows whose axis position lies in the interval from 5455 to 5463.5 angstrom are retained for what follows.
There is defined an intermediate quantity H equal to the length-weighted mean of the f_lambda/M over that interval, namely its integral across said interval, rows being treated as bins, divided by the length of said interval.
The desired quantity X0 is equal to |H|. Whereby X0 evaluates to 1.03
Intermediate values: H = 1.03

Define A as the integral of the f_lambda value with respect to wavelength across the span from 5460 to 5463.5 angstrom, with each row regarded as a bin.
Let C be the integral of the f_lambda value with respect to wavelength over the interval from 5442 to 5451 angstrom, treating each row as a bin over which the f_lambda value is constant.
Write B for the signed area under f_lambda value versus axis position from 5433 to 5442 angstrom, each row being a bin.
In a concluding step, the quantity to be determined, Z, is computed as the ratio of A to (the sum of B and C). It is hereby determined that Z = 0.2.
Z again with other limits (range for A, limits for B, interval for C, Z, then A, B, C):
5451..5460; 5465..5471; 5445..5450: 0.8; 100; 70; 50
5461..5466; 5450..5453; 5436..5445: 0.4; 50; 33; 96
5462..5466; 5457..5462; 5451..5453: 0.5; 41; 54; 22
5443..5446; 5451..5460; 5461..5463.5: 0.3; 33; 100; 24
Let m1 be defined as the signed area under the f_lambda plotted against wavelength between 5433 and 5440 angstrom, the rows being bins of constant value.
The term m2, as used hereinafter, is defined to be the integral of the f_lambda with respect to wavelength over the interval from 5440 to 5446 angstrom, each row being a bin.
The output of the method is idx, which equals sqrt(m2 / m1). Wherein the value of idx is 0.94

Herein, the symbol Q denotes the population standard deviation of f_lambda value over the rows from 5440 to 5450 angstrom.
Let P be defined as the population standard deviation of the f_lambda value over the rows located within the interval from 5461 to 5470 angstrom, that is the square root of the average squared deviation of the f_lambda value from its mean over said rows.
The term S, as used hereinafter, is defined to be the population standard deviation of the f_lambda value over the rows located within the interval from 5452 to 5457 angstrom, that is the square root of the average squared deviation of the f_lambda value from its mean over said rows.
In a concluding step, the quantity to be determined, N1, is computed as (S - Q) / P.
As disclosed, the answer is -0.3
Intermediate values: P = 0.98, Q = 0.59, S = 0.34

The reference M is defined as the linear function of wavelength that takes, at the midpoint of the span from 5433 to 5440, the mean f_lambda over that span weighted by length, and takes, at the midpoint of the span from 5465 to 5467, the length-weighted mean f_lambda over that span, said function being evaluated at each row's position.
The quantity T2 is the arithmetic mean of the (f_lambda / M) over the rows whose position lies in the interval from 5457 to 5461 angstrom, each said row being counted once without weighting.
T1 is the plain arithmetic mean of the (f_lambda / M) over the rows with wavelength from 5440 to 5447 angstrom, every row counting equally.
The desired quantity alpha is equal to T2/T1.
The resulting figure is 1.00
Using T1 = 1.00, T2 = 1.00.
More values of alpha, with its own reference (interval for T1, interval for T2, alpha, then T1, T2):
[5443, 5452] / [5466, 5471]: 1.07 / 0.97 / 1.04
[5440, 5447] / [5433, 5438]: 1.00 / 1.00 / 1.00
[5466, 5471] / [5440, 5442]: 0.96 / 1.04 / 1.00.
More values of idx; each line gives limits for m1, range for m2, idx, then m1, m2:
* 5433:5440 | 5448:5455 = 1.02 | 72.6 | 75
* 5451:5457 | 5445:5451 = 0.95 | 66.5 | 60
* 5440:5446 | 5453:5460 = 1.10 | 64.8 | 78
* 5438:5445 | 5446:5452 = 0.90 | 75.0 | 61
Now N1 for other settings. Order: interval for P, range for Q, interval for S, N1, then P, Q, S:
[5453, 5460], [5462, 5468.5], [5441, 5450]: -0.6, 0.42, 0.87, 0.63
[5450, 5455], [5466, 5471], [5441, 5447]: 0.8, 0.26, 0.35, 0.57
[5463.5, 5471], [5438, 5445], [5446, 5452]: 0.3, 0.64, 0.41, 0.64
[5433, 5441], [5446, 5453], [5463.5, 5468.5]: 0.1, 0.16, 0.68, 0.70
